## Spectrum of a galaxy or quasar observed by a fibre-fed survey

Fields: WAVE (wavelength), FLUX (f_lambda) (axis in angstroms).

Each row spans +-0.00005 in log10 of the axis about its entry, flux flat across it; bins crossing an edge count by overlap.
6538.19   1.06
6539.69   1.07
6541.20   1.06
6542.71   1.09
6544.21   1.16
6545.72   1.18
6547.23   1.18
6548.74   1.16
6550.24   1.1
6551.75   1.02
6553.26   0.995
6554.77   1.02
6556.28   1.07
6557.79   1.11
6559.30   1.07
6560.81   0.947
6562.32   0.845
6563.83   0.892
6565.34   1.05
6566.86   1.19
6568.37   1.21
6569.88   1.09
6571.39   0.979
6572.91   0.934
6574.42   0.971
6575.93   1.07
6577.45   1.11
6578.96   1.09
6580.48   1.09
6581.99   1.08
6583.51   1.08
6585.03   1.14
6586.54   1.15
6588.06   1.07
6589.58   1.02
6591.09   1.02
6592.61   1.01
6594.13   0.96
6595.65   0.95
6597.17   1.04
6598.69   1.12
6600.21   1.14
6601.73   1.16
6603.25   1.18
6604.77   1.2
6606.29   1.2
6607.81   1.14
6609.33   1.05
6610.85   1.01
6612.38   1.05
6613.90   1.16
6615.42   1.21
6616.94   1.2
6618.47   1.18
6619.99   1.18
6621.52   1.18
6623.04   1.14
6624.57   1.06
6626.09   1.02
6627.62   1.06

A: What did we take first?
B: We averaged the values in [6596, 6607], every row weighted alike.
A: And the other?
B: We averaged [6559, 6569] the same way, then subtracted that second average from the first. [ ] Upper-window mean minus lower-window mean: 0.12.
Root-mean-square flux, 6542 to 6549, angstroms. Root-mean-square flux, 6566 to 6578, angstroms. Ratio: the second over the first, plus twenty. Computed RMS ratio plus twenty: 20.93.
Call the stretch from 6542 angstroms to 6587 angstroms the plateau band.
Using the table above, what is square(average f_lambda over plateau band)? 1.14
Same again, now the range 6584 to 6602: 1.13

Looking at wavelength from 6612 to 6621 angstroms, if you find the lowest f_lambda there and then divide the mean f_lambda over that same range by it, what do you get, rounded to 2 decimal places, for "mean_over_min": 1.11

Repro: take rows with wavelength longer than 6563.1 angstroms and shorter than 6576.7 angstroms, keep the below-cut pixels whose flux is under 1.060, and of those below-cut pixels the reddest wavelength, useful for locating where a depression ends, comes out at 6574.42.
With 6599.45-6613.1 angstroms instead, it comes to 6612.38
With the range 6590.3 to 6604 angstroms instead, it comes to 6597.17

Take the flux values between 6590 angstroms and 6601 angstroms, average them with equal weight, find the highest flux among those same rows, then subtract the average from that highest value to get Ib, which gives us 0.11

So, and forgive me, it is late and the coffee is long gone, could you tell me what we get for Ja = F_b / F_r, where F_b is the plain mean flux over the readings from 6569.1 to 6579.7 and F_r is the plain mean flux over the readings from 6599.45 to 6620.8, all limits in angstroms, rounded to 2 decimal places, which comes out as 0.90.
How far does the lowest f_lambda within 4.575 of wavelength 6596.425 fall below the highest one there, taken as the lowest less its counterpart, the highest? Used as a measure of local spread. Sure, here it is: -0.19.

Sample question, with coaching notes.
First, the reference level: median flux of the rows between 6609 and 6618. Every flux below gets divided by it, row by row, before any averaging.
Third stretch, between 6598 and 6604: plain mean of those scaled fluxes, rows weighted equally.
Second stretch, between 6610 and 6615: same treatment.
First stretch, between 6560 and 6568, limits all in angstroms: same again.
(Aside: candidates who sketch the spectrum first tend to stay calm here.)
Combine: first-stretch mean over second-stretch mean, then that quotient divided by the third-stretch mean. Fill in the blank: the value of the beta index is 0.88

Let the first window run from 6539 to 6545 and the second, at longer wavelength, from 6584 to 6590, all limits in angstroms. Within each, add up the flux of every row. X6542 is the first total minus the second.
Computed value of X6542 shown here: 0.0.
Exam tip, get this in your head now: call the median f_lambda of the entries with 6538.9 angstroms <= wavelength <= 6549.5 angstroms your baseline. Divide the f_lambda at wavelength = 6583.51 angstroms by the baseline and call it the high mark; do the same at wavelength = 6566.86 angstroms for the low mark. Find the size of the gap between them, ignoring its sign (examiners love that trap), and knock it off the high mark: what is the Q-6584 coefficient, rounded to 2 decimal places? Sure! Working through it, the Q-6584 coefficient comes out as 0.84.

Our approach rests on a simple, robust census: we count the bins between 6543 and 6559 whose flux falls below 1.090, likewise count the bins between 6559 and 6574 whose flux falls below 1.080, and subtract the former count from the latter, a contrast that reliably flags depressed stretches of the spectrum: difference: 3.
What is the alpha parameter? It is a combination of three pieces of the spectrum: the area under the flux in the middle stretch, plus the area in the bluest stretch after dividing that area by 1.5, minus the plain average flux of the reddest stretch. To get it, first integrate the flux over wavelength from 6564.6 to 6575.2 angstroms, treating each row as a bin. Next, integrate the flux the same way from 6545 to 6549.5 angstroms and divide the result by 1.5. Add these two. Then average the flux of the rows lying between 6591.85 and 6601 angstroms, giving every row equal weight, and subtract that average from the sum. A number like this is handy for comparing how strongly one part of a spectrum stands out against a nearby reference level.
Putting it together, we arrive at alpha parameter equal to 13.7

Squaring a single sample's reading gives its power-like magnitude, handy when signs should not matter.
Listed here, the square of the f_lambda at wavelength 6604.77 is 1.4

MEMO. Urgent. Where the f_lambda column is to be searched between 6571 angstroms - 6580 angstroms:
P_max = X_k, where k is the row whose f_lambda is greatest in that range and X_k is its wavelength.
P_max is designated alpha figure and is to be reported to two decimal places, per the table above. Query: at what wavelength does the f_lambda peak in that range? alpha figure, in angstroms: 6577.45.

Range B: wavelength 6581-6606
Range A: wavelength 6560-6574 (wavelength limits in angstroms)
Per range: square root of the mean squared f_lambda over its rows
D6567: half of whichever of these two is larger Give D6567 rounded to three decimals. 0.543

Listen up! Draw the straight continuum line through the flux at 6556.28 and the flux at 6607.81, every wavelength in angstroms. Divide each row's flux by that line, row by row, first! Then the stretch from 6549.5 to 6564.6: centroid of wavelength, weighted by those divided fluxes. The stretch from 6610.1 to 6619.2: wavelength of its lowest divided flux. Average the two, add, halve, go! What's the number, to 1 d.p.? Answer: 6583.8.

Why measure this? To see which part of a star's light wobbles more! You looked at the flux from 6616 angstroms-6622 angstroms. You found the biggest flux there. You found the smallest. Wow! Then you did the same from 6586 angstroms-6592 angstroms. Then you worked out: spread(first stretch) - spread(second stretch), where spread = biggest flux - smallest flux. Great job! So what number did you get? -0.11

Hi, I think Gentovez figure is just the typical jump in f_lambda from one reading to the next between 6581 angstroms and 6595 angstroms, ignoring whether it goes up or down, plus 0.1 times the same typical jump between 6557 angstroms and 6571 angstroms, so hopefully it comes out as 0.042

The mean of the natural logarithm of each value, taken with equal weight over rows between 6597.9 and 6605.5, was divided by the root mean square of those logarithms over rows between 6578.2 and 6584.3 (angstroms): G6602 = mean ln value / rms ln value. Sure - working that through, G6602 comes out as 1.8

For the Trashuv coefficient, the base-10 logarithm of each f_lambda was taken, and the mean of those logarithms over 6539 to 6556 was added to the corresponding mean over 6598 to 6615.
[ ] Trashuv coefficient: 0.090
